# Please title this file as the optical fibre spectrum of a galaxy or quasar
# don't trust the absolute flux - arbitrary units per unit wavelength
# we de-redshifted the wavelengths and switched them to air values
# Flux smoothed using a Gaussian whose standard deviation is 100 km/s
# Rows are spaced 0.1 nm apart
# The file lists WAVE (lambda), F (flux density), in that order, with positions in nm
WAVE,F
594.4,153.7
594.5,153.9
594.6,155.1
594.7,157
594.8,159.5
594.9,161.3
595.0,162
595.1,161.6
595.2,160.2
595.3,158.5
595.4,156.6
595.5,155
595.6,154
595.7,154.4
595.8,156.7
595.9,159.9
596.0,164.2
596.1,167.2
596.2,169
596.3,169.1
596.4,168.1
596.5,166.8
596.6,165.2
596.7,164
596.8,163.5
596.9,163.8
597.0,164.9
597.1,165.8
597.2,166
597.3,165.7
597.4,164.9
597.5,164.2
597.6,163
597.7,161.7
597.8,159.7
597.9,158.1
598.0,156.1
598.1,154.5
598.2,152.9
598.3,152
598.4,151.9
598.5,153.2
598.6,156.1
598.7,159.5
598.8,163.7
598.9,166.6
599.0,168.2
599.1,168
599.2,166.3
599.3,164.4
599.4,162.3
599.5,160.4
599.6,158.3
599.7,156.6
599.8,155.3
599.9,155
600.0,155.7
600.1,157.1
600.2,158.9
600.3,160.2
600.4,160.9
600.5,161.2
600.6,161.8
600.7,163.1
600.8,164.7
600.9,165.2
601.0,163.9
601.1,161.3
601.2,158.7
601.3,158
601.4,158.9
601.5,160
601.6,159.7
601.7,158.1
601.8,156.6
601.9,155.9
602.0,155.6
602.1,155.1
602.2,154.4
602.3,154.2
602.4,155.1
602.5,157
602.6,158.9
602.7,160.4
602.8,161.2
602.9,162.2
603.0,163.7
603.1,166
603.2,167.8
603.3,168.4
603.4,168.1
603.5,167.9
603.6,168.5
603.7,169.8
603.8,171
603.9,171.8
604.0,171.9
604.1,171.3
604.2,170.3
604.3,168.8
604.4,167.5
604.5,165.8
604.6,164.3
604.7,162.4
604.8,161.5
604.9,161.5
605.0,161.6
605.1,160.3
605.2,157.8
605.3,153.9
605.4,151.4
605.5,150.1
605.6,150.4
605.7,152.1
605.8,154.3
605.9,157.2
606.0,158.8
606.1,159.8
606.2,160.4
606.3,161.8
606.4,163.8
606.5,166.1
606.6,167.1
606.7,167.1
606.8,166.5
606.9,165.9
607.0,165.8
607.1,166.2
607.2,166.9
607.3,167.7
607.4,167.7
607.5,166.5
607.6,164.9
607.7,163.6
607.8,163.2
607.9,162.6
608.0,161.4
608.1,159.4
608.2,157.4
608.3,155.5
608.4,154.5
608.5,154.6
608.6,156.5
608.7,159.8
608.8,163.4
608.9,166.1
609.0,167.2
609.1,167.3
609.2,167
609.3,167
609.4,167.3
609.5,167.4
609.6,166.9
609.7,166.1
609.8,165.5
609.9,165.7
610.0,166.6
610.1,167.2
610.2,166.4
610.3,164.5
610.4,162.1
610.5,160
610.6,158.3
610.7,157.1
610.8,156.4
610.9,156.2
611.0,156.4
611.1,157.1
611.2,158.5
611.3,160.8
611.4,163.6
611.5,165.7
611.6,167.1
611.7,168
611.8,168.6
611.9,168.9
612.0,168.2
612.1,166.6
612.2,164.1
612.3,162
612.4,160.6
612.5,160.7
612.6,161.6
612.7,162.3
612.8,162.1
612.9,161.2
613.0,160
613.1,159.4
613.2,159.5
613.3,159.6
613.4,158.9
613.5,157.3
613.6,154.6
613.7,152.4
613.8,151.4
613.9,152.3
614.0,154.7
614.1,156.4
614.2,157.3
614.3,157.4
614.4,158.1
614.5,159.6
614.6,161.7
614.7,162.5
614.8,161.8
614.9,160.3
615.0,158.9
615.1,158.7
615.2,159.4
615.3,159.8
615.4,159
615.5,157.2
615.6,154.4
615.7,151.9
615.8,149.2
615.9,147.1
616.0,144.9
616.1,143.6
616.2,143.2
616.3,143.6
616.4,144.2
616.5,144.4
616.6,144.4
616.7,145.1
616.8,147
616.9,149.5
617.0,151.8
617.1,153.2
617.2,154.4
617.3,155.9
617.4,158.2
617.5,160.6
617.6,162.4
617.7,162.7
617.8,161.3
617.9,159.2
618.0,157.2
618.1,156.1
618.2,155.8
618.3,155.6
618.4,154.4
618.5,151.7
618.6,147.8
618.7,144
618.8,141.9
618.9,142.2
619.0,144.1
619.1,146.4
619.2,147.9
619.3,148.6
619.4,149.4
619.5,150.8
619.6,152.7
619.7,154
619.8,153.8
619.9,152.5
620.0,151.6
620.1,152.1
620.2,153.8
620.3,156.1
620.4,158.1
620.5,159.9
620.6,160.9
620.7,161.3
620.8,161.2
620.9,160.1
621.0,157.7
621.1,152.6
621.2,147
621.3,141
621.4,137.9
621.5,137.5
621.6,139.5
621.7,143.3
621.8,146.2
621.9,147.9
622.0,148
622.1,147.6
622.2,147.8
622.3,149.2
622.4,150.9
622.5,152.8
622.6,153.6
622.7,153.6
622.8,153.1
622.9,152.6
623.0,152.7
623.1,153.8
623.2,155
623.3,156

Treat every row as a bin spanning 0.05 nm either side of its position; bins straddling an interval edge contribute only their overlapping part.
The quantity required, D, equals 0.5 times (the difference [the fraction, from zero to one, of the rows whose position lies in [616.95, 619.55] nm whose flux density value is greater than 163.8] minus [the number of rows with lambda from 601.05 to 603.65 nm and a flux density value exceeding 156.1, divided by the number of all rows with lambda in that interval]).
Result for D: -0.385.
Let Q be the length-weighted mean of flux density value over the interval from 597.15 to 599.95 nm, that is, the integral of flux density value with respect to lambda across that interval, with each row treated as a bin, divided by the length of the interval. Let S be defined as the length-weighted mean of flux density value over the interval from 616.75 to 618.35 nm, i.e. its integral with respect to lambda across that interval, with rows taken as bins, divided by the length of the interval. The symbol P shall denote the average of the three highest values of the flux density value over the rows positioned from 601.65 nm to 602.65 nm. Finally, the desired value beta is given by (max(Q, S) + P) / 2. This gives 159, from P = 158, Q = 160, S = 156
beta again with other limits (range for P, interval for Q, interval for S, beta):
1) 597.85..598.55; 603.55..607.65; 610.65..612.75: 160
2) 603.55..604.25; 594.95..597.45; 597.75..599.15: 167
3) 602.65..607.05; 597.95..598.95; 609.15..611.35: 167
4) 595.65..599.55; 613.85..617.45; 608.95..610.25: 168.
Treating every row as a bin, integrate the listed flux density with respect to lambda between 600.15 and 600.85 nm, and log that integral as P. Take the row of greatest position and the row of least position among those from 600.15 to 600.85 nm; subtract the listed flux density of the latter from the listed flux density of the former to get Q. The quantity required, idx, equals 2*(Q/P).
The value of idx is 0.10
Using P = 113.1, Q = 6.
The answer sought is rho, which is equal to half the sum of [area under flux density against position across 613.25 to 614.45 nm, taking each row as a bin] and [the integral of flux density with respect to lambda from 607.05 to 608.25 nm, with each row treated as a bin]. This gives 192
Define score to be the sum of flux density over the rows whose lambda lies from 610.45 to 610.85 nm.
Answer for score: 632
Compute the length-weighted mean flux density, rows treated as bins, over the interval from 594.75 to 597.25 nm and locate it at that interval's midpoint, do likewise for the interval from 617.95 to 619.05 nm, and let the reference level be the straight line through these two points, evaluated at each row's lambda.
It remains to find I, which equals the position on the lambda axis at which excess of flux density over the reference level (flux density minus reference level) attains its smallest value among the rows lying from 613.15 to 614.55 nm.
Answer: 613.8 nm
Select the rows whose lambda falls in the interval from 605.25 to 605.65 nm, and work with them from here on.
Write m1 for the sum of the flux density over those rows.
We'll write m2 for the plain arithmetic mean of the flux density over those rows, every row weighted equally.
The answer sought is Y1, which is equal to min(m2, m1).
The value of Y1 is 151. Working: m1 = 606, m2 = 151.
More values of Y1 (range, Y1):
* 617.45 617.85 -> 162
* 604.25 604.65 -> 167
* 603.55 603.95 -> 170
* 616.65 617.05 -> 148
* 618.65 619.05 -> 143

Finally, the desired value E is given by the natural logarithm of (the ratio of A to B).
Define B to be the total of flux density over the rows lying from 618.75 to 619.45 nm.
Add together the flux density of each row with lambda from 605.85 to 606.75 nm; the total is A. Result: 0.4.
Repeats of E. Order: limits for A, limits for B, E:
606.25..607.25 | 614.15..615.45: -0.2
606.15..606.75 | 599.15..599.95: -0.3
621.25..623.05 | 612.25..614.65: -0.4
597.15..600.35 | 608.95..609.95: 1.1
